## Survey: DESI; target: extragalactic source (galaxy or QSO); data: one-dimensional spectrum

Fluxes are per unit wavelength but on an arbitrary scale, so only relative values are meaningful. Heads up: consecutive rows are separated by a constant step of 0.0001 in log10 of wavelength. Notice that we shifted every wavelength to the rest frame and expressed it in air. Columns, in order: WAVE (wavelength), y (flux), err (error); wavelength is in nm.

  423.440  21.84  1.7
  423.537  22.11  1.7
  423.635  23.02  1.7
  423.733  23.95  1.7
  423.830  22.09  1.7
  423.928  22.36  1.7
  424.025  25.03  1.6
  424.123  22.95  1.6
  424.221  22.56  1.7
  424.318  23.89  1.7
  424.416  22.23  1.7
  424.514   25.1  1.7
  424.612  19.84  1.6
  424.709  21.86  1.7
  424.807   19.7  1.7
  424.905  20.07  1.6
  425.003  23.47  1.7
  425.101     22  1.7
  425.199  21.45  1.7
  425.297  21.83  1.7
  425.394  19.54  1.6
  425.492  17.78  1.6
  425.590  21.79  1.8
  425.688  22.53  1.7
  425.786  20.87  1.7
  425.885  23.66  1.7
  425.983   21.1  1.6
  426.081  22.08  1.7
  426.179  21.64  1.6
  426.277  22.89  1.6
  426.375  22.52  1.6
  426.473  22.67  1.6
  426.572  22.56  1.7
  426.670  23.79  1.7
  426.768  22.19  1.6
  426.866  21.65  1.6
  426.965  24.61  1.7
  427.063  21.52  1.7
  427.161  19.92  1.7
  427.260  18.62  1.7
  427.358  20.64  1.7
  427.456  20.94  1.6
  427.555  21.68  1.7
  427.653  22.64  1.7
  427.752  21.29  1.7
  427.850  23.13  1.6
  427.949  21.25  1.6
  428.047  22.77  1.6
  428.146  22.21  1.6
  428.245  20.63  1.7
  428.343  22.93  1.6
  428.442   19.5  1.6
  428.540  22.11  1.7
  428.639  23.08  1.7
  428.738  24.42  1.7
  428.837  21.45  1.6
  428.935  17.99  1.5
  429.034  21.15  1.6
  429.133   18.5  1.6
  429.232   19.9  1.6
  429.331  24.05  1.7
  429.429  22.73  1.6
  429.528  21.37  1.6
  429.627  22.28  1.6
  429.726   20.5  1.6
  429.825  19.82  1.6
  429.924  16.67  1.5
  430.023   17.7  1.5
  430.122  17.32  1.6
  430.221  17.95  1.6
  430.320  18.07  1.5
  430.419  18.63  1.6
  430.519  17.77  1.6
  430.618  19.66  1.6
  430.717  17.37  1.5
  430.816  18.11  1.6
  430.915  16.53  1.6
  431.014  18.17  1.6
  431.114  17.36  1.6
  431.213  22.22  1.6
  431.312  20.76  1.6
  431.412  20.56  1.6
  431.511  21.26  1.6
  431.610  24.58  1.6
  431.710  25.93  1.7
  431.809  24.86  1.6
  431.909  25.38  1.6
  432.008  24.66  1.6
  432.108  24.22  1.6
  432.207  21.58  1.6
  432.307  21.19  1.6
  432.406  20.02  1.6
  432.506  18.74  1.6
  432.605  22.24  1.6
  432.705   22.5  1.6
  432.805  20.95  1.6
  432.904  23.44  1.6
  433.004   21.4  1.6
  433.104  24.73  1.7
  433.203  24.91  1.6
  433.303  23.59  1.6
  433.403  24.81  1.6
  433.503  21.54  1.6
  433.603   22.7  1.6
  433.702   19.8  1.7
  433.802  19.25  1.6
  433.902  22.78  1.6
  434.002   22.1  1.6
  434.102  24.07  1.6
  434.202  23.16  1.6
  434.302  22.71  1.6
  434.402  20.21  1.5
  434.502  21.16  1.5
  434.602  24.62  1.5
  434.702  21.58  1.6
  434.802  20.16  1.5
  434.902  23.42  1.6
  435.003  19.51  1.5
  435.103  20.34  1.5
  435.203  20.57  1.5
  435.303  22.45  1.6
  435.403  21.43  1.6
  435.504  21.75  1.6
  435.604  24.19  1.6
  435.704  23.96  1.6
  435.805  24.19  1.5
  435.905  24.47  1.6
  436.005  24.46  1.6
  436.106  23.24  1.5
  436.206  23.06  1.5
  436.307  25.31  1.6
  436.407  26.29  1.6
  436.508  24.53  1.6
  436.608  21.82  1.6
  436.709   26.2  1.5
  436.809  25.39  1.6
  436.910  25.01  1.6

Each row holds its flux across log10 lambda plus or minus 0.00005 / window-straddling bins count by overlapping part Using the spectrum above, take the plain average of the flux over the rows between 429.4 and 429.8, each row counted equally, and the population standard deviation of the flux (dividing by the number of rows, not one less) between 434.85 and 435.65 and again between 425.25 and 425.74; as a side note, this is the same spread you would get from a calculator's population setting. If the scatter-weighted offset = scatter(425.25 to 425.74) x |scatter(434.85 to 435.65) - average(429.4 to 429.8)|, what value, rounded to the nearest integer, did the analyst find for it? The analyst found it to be 36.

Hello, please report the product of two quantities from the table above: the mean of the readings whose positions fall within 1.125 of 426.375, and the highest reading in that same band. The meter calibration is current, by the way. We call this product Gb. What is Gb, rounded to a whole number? 532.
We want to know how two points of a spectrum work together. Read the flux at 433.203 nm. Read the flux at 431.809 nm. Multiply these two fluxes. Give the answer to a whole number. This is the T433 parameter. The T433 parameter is 619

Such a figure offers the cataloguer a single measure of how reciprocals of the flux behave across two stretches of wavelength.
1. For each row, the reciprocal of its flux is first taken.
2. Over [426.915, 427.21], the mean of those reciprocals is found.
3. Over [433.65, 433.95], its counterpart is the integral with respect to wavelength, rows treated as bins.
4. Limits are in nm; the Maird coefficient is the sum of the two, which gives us 0.0604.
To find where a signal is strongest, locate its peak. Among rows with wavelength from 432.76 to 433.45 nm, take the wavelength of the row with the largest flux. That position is 433.203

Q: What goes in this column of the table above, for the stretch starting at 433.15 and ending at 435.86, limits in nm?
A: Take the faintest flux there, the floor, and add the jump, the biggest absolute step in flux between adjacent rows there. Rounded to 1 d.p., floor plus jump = 23.2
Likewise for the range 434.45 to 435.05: 23.4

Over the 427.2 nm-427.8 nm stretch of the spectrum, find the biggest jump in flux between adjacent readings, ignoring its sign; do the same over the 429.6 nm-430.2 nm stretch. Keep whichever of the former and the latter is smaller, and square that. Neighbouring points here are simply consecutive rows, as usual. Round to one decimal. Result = 4.1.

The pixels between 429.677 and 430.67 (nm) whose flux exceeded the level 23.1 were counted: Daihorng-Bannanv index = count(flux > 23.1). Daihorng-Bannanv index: 0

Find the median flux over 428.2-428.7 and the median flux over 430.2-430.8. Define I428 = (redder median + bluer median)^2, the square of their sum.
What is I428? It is 1610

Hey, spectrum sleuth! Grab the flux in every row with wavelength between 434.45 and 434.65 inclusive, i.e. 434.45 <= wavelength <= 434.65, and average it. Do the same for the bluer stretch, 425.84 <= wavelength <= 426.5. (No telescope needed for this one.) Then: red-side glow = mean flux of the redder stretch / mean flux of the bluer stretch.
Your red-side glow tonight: 1.02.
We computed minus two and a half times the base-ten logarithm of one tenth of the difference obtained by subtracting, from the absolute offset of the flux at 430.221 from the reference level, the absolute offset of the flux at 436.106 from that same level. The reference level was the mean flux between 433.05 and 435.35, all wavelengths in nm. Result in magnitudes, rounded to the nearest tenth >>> 1.2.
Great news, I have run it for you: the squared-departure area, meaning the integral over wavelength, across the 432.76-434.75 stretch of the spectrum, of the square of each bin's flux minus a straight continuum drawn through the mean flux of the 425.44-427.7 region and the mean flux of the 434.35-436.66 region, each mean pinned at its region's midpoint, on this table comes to 5.7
